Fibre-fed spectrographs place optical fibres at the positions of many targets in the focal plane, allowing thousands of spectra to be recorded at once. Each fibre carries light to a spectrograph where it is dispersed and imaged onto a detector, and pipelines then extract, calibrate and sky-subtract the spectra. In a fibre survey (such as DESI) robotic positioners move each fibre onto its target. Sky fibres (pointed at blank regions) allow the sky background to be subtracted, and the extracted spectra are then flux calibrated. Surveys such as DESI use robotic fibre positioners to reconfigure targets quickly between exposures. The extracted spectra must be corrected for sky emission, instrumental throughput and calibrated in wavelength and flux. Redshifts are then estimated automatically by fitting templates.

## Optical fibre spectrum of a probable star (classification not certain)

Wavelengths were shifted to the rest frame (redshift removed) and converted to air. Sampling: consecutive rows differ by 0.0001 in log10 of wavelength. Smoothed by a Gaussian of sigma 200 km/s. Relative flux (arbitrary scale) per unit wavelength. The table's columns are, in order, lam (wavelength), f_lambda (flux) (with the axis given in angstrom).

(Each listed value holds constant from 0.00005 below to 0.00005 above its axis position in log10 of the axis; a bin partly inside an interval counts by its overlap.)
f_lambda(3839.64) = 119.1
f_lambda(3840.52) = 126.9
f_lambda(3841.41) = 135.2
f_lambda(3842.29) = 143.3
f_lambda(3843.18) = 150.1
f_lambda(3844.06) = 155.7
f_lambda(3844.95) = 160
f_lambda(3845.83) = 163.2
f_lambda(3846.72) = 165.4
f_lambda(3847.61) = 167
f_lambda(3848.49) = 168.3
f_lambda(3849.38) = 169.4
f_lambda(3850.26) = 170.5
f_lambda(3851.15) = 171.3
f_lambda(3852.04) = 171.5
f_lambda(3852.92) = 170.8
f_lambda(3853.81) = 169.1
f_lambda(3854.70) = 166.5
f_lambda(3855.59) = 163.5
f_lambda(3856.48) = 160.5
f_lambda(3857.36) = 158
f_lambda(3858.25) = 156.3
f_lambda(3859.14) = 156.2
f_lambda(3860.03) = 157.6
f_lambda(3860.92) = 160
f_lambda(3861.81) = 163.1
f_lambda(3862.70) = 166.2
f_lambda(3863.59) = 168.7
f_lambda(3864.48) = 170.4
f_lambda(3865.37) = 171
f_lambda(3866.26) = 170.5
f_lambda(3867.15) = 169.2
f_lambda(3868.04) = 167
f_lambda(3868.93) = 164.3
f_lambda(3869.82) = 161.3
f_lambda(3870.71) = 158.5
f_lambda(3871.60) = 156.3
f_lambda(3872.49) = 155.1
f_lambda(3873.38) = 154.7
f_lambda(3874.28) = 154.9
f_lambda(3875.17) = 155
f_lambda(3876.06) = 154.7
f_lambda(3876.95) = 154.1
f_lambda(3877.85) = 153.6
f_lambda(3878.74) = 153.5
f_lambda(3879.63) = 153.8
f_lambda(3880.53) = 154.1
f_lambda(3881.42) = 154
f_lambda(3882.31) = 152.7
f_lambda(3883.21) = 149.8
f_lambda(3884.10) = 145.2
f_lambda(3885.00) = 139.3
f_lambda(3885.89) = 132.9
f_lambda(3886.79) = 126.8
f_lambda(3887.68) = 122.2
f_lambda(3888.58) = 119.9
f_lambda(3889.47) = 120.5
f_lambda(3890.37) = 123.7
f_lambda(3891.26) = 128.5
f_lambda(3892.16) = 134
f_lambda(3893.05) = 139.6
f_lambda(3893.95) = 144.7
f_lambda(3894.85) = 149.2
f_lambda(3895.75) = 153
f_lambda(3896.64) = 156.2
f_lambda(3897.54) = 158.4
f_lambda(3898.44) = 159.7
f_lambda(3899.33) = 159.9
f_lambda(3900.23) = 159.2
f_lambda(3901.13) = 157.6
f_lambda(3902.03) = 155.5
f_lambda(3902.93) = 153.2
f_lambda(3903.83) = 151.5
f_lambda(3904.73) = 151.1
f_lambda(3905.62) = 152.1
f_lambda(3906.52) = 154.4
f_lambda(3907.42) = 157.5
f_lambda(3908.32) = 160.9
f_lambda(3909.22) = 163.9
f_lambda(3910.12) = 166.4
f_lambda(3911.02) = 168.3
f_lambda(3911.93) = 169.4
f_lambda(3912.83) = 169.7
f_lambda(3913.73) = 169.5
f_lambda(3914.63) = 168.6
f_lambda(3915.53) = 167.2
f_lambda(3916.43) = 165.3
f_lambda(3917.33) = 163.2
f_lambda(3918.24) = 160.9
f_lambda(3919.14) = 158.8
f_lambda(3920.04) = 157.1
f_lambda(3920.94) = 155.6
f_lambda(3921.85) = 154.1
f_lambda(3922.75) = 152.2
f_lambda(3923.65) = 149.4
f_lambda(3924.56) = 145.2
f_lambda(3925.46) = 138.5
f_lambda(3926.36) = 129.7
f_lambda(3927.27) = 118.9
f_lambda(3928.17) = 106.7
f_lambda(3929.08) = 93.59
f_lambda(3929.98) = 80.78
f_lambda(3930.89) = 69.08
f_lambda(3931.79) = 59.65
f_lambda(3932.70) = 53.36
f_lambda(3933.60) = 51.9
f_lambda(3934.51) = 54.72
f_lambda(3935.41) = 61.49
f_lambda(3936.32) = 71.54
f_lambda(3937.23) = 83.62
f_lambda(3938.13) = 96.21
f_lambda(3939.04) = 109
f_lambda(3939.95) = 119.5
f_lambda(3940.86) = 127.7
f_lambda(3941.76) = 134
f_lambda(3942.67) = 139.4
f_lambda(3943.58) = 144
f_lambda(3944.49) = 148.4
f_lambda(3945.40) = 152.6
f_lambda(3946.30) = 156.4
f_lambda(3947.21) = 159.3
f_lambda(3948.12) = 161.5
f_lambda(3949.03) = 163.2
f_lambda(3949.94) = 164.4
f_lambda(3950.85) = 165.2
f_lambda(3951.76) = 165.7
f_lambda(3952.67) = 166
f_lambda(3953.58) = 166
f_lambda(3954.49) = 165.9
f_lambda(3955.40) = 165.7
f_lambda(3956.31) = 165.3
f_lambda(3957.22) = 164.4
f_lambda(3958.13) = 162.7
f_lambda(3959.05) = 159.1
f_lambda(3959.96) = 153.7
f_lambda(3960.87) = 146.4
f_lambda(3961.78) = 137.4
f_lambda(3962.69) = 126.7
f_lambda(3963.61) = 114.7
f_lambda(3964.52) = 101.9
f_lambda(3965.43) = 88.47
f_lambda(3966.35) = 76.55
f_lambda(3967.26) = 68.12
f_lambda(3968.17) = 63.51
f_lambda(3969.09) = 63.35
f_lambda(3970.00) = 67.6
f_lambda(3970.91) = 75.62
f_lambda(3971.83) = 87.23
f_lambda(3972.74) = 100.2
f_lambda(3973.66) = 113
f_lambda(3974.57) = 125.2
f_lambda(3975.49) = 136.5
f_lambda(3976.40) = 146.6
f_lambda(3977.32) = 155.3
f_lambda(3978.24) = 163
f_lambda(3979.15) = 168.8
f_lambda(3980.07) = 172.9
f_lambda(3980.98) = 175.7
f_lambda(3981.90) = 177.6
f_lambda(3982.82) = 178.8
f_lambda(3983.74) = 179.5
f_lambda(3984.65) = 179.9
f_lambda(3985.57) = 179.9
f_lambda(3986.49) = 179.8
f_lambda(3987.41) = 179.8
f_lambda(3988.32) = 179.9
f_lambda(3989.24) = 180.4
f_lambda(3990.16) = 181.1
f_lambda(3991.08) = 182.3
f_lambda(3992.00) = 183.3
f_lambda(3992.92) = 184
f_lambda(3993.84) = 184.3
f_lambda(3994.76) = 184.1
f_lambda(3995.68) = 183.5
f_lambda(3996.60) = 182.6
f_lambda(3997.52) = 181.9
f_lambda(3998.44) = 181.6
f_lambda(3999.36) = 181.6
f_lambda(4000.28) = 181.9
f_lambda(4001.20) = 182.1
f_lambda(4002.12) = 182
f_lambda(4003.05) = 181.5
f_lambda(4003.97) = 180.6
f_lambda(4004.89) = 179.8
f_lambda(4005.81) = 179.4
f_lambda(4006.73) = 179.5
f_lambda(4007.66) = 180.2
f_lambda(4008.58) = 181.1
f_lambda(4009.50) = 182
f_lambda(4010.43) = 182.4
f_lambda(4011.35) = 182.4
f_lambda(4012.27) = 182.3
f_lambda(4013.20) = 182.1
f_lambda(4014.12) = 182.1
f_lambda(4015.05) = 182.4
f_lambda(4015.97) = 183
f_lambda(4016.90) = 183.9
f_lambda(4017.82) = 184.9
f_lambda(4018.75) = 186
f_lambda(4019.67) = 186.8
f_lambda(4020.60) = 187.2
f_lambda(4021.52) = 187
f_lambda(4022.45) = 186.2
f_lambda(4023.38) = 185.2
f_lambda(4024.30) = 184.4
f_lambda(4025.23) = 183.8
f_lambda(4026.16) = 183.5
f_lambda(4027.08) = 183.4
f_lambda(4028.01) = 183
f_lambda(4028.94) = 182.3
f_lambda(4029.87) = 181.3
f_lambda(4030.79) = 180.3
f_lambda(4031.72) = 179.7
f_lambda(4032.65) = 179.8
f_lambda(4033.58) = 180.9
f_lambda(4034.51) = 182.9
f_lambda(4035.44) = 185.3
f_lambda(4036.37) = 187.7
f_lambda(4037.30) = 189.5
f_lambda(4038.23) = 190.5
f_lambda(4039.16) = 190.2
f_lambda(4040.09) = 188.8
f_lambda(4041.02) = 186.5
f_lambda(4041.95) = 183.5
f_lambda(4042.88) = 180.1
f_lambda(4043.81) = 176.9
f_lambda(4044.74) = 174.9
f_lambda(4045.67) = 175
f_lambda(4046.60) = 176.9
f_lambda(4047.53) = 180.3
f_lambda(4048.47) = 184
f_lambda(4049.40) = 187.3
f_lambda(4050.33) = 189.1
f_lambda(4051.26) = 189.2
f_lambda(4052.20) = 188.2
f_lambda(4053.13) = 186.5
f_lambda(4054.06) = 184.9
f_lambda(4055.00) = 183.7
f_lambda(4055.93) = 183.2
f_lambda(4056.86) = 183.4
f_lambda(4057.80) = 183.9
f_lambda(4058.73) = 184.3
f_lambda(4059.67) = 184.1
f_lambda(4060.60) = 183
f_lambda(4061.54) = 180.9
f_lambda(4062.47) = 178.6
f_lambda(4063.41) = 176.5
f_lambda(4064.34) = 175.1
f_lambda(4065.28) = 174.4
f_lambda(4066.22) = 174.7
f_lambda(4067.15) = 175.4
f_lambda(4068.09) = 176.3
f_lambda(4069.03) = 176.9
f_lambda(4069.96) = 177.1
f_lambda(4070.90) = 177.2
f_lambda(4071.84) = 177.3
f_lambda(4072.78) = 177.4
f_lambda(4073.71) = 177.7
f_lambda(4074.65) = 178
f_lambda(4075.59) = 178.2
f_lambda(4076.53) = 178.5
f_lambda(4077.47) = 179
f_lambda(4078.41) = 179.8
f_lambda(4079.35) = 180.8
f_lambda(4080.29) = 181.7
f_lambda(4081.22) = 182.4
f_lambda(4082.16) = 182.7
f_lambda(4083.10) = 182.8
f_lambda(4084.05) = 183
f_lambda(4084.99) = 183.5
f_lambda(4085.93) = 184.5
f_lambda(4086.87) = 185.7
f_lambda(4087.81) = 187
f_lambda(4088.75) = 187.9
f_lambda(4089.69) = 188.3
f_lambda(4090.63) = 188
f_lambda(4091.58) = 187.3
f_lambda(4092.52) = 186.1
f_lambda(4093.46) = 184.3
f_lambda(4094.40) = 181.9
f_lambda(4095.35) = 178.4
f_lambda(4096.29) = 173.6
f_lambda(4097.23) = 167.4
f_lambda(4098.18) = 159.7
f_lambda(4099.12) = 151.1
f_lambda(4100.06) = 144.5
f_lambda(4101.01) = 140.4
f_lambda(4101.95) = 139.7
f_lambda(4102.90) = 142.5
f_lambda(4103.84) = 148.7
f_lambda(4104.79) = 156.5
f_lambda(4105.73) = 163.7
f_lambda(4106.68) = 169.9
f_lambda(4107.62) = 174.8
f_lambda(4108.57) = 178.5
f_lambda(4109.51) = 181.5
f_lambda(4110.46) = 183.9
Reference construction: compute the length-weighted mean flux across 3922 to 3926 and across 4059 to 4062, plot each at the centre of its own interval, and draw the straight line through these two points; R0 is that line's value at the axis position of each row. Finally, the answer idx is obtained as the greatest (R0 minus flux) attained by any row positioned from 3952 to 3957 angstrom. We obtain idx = -10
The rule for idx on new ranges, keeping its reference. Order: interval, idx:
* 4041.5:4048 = 4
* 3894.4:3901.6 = -10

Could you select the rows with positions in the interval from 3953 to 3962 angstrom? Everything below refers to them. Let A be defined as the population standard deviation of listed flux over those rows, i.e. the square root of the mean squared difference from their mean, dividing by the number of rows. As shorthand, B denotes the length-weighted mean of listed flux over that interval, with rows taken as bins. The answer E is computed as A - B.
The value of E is -150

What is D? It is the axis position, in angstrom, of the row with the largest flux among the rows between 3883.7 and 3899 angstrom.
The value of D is 3898.44 angstrom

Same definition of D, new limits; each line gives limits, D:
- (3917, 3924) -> 3917.33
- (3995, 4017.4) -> 4016.90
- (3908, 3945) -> 3912.83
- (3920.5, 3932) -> 3920.94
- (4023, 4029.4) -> 4023.38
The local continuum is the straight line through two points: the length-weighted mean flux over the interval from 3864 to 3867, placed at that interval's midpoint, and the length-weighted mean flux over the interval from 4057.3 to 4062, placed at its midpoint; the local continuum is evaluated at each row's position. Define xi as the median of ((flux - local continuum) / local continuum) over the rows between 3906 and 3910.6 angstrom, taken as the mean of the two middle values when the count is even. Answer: -0.071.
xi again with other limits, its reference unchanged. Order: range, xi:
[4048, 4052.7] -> 0.031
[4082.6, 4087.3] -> -0.006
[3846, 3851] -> -0.006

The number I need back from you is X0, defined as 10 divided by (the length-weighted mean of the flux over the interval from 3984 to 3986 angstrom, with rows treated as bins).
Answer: 0.0555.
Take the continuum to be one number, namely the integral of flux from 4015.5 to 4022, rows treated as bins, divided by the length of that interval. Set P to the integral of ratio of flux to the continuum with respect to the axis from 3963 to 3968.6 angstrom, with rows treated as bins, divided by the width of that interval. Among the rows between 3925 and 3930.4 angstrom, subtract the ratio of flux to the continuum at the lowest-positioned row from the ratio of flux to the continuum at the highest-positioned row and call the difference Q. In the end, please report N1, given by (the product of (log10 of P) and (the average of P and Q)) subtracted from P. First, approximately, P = 0.47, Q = -0.31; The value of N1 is 0.49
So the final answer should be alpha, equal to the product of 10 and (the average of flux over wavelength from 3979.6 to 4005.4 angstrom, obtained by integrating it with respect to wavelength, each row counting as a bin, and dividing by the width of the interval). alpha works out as 1808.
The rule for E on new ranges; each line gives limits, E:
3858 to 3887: -147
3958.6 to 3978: -78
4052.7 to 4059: -183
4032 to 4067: -178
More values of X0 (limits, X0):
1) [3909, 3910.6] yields 0.0604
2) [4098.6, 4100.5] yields 0.0672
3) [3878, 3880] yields 0.0649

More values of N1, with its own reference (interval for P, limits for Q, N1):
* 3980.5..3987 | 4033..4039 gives 0.97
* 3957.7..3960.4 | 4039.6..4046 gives 0.88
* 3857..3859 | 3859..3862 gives 0.88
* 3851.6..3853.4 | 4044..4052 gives 0.94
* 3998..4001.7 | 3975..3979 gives 0.99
